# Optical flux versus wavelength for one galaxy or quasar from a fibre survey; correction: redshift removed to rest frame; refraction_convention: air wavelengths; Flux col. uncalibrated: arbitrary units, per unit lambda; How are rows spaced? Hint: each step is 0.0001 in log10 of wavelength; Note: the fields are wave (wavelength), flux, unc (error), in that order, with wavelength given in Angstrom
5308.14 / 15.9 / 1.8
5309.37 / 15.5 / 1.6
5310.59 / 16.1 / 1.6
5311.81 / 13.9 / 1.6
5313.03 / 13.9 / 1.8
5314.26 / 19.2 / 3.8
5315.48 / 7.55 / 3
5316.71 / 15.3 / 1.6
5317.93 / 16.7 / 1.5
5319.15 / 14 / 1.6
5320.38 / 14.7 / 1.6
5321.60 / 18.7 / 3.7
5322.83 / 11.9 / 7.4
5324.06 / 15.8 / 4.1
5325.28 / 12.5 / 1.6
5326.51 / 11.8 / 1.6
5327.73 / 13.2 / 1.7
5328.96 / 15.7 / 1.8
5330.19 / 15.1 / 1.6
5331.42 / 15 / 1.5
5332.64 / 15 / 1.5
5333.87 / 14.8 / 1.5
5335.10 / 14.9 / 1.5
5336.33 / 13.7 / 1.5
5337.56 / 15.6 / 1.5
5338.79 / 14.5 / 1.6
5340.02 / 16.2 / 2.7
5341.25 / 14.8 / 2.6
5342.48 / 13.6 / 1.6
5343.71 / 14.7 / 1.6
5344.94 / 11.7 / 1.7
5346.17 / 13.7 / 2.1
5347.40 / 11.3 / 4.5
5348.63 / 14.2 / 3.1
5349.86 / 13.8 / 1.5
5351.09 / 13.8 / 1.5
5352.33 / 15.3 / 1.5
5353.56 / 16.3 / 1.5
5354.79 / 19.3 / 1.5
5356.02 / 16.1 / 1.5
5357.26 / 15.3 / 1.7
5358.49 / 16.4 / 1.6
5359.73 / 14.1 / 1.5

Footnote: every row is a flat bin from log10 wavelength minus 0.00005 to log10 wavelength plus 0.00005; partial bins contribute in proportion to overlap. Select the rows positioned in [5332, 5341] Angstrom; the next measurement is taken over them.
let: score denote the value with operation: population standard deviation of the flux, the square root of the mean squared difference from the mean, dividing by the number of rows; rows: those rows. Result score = 0.73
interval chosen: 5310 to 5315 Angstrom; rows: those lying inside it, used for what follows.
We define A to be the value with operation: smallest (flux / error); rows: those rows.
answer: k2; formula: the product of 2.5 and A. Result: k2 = 13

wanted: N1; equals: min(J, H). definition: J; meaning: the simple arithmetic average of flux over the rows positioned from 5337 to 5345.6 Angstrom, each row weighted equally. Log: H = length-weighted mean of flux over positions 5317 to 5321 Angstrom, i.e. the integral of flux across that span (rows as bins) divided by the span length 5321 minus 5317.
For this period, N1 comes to 14.4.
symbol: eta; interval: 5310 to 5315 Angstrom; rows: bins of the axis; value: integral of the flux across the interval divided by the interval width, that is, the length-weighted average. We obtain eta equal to 15.6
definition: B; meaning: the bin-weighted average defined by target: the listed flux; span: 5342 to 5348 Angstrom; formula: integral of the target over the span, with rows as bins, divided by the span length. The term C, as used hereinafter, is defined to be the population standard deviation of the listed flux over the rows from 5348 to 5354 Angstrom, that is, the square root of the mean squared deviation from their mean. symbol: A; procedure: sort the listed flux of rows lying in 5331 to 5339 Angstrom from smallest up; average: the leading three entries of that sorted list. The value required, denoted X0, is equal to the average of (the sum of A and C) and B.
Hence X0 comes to 14.2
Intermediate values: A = 14.3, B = 13.0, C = 1.0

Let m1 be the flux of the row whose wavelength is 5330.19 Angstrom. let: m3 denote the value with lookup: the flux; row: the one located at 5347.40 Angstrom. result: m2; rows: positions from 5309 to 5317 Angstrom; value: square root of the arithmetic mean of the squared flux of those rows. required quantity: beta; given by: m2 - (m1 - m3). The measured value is 11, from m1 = 15.1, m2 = 14.9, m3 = 11.3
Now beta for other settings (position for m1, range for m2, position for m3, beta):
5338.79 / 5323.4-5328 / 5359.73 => 13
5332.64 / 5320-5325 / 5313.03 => 14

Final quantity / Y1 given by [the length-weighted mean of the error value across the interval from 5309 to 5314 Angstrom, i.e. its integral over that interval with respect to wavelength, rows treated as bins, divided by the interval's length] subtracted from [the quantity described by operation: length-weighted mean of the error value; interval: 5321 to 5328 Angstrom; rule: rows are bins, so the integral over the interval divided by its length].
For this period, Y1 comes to 1.6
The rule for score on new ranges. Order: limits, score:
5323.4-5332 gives 1.51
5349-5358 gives 1.73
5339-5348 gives 1.61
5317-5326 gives 2.21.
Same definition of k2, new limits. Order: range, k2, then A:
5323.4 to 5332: 10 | 3.9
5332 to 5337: 23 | 9.1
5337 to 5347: 14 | 5.7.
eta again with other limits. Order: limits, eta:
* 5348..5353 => 14.3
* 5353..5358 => 16.8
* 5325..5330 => 13.5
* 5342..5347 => 13.3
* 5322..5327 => 13.3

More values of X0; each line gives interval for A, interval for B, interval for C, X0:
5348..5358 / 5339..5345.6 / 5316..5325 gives 15.1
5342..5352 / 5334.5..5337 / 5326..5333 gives 13.9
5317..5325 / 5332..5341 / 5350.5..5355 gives 15.2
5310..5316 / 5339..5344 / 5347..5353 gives 13.9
